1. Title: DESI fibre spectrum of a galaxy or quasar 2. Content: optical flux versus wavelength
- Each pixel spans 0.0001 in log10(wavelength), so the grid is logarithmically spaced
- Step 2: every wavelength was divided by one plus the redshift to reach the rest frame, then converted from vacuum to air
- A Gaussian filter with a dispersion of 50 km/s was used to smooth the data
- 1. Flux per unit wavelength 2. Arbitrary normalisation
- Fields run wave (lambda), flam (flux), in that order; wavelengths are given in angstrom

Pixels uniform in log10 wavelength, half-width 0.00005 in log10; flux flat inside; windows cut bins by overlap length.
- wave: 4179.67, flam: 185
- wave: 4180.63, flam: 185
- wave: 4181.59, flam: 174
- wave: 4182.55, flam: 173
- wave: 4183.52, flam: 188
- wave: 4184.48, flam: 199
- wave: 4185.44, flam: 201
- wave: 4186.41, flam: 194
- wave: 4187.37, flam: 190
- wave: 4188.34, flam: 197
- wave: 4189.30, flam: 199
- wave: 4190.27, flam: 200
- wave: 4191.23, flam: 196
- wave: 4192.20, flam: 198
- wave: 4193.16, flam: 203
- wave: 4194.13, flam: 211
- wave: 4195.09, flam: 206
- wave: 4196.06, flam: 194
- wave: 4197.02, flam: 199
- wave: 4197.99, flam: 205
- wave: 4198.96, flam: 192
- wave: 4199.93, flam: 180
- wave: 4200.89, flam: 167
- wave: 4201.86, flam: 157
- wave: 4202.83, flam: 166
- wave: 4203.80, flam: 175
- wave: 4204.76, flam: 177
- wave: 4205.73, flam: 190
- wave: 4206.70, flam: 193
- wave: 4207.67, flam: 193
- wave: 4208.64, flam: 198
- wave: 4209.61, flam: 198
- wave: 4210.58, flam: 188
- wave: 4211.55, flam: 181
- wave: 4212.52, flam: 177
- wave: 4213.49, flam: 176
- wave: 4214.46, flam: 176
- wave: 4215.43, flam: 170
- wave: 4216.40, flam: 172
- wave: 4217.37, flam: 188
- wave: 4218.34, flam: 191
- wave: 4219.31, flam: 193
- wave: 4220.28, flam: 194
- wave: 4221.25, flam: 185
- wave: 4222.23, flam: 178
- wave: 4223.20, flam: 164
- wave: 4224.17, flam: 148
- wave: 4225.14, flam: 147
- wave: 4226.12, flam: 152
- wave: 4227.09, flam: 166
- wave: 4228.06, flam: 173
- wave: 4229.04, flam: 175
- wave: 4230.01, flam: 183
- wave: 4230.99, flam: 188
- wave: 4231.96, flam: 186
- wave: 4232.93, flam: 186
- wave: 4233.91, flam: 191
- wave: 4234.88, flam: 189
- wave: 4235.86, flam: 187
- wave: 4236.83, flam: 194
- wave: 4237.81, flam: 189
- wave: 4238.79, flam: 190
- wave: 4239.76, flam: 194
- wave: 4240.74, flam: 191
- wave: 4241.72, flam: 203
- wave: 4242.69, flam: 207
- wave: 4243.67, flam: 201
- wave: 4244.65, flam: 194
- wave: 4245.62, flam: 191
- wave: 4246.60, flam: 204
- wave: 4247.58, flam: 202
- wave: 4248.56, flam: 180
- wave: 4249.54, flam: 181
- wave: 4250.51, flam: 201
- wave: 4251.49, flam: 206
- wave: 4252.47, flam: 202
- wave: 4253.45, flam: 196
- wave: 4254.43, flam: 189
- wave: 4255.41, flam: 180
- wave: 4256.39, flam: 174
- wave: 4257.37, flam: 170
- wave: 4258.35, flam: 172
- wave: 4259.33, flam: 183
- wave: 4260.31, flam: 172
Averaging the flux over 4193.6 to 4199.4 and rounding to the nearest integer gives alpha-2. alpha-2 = 201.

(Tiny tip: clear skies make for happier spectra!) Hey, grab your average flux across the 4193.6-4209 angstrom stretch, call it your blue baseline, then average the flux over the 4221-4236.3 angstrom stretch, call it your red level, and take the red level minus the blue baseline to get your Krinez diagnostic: -13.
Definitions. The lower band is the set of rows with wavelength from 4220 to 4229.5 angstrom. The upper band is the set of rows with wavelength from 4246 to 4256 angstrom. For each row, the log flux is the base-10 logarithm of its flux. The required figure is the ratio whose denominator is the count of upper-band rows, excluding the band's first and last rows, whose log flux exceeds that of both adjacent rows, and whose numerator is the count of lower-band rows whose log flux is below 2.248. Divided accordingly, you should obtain 7.0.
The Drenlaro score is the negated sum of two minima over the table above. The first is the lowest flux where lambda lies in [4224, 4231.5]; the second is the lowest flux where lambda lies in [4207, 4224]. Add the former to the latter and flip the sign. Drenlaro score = -311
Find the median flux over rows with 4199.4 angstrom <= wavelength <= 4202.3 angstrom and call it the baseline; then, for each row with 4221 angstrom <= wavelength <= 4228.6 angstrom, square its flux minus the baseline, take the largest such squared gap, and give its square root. 20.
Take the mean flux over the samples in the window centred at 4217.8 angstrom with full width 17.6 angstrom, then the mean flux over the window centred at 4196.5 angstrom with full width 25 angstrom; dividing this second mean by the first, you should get 1.08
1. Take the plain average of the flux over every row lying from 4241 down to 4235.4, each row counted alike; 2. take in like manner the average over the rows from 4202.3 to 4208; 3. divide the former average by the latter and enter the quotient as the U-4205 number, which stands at 1.05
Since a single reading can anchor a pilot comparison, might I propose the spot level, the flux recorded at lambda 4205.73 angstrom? 190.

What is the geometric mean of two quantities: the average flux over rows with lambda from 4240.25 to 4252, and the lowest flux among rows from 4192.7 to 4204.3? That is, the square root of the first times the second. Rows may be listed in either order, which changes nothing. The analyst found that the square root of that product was 176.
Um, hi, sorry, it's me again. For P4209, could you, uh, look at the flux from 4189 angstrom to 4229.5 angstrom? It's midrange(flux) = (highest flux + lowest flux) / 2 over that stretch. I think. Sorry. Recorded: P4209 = 179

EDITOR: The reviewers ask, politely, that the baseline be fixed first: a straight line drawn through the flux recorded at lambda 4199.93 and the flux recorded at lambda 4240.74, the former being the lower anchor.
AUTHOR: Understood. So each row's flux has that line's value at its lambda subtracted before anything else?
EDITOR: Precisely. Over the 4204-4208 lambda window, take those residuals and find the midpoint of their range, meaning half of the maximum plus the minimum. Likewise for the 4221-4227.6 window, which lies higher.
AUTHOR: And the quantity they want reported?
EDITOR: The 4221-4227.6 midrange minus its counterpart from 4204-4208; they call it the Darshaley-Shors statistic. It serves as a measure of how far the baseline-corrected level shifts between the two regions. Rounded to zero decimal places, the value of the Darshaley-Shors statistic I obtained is -24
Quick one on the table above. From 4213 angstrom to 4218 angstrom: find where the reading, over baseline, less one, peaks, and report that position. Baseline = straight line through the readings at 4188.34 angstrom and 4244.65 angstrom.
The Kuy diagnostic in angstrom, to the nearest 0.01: 4217.37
